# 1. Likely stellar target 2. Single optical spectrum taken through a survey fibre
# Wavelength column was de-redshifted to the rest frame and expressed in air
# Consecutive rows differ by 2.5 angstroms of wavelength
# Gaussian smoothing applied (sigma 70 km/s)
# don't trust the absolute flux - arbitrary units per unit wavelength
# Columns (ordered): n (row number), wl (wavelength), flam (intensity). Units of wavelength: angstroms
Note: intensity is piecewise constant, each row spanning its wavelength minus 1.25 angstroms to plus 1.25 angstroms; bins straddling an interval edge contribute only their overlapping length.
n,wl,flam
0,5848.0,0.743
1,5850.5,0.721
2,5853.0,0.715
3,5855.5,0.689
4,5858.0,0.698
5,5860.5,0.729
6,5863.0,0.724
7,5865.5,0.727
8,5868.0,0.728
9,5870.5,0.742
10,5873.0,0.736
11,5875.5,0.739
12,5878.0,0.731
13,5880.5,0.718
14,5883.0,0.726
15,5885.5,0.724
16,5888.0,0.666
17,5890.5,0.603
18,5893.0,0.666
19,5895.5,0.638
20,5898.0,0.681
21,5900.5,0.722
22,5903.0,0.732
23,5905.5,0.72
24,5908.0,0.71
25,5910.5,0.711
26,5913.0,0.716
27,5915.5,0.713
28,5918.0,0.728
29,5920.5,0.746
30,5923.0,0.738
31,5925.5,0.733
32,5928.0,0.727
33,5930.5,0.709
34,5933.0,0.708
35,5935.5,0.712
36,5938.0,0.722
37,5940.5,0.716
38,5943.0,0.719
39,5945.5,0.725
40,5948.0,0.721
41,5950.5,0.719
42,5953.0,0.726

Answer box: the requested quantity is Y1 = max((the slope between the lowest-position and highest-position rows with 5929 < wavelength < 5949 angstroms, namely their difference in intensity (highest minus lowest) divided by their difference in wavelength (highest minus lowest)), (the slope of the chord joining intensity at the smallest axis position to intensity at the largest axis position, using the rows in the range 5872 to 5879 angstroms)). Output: 0.001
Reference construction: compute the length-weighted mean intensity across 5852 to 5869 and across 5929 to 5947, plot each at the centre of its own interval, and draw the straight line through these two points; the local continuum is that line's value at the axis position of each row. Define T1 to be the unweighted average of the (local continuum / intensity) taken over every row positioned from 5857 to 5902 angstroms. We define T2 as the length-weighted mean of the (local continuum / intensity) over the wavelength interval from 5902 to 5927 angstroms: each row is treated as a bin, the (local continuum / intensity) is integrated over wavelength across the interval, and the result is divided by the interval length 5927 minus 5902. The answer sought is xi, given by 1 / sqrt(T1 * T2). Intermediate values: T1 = 1.02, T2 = 0.99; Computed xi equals 1.00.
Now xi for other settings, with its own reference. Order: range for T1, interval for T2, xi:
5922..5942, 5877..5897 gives 0.98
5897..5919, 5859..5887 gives 1.01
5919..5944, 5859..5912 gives 1.00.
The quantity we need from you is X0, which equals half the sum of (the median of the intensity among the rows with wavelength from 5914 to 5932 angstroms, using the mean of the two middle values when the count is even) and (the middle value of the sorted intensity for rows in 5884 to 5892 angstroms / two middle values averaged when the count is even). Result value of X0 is 0.697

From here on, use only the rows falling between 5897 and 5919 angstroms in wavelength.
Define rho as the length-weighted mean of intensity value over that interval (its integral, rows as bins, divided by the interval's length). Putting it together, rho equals 0.715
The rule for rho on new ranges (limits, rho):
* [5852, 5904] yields 0.706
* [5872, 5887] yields 0.728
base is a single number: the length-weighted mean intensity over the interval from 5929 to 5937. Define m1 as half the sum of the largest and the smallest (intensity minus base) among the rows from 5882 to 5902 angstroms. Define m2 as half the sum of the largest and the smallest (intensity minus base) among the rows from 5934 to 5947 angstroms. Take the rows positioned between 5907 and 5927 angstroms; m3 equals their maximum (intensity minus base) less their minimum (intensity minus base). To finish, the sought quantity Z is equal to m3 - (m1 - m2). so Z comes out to 0.09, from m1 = -0.046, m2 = 0.008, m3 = 0.036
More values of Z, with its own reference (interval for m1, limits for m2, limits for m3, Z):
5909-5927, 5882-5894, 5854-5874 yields -0.01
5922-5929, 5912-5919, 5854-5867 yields 0.03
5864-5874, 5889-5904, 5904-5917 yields -0.06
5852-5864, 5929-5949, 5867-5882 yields 0.03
